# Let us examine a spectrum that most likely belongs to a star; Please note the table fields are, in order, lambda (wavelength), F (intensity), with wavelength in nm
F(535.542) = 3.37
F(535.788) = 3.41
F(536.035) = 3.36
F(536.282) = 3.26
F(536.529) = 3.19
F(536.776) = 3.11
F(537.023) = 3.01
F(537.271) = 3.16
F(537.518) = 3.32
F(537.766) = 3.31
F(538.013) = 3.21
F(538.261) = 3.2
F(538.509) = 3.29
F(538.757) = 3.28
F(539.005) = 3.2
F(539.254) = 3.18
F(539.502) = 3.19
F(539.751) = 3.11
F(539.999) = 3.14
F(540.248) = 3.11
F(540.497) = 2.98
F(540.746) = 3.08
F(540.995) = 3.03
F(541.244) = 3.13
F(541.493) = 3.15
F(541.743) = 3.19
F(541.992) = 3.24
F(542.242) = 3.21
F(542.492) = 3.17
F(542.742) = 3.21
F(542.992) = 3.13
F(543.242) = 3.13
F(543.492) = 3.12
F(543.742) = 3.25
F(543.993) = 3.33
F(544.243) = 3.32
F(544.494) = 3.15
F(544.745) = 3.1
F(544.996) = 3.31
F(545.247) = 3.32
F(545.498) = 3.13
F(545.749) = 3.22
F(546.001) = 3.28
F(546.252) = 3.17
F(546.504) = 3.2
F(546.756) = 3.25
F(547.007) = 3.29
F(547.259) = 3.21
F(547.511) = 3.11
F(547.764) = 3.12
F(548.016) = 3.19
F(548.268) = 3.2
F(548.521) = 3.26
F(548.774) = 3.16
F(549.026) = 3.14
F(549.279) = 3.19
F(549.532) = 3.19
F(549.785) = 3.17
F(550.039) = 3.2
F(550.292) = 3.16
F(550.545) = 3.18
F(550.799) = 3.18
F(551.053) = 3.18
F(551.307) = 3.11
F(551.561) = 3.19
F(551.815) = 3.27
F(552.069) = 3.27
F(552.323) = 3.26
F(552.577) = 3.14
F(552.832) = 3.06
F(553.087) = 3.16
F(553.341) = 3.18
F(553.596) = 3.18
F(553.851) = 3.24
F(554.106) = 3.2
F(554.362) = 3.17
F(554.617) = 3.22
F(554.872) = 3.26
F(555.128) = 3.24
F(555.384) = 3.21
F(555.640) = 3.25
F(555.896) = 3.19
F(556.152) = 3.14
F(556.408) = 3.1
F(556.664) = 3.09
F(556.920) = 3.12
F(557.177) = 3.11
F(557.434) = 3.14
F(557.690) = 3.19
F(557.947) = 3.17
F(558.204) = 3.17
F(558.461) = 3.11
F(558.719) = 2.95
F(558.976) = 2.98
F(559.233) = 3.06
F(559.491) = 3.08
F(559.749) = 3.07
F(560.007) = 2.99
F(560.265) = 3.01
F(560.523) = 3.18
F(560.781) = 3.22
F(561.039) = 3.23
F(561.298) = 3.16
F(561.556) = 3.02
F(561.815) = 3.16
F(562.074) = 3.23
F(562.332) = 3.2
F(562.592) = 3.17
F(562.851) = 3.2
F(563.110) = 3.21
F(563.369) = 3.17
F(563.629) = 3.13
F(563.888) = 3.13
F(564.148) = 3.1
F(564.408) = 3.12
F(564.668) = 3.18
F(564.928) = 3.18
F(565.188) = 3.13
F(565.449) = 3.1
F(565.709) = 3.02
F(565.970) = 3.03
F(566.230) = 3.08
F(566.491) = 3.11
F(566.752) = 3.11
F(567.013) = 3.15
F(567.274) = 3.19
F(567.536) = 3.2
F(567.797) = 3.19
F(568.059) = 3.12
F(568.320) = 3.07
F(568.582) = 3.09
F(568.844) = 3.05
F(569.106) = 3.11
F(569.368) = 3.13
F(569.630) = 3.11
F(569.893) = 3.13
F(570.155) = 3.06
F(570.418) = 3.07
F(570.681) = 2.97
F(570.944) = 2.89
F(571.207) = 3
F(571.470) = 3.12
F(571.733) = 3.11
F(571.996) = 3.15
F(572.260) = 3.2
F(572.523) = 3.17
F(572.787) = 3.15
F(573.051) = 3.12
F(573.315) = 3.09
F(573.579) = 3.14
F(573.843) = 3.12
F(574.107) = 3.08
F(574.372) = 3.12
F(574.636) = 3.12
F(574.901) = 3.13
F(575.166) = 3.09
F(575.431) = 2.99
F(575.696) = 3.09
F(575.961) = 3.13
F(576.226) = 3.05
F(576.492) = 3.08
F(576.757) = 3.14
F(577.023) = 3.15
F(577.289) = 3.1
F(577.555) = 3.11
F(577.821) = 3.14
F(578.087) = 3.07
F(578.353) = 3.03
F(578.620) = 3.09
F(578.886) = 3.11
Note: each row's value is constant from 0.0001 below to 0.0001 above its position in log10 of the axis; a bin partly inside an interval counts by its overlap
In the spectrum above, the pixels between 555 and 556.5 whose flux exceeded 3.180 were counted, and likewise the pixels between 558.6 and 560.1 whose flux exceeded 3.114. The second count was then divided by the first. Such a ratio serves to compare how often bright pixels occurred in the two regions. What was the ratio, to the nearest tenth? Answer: 0.0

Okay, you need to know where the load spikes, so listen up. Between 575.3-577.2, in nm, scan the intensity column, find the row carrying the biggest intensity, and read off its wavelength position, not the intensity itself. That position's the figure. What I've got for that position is 577.023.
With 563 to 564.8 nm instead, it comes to 563.110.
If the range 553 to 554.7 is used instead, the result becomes 553.851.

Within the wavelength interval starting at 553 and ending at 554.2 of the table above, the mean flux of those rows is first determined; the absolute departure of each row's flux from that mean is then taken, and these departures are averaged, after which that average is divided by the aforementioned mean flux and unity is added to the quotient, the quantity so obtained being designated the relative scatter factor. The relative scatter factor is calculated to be 1.01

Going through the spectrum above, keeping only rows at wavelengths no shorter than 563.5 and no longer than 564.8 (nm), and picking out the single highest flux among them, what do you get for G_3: 3.18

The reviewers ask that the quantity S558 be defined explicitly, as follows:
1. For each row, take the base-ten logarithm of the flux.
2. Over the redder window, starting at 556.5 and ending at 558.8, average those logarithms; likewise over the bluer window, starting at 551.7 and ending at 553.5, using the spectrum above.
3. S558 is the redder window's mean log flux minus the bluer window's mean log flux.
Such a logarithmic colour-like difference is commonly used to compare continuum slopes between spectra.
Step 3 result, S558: -0.010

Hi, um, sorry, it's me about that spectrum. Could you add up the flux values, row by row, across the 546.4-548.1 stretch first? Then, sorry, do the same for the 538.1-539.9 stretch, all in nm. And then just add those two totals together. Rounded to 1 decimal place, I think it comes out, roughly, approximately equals 44.8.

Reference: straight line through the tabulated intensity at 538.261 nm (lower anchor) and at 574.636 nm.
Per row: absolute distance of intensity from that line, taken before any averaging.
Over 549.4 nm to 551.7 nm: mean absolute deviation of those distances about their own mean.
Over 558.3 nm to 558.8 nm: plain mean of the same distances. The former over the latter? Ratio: 0.1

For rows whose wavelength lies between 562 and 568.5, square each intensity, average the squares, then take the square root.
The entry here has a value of 3.14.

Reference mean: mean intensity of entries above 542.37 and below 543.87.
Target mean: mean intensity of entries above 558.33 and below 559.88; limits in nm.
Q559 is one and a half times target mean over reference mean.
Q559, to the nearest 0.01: 1.44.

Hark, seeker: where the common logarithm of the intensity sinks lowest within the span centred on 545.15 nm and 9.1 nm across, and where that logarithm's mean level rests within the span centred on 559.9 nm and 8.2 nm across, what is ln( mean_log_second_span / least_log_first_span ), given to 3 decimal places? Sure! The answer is 0.028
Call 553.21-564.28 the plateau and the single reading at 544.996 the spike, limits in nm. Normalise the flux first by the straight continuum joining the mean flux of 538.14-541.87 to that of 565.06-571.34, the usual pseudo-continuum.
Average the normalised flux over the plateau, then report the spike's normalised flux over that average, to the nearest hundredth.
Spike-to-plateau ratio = 1.04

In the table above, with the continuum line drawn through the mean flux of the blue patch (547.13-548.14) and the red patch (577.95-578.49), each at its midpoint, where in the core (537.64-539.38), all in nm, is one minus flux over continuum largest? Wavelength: 539.254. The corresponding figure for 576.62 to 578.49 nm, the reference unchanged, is 578.353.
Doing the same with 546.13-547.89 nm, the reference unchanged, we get 547.511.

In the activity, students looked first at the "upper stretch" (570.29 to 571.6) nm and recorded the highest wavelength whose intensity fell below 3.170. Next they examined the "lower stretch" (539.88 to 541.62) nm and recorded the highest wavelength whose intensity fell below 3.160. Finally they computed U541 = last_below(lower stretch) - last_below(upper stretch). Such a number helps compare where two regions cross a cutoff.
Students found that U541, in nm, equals -29.98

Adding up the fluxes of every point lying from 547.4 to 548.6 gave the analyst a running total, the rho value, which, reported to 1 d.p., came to 15.9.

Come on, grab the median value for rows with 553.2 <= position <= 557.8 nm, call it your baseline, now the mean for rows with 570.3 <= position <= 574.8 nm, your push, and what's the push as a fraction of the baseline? 0.97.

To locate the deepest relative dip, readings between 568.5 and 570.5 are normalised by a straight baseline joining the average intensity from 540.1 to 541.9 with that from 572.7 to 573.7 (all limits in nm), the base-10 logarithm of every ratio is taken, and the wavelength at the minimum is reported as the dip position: 568.844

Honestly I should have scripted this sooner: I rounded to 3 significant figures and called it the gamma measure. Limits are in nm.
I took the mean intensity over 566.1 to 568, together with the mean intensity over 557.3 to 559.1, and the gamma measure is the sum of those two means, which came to 6.25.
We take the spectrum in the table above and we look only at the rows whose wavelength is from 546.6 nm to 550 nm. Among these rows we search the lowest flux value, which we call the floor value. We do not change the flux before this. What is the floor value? 3.11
